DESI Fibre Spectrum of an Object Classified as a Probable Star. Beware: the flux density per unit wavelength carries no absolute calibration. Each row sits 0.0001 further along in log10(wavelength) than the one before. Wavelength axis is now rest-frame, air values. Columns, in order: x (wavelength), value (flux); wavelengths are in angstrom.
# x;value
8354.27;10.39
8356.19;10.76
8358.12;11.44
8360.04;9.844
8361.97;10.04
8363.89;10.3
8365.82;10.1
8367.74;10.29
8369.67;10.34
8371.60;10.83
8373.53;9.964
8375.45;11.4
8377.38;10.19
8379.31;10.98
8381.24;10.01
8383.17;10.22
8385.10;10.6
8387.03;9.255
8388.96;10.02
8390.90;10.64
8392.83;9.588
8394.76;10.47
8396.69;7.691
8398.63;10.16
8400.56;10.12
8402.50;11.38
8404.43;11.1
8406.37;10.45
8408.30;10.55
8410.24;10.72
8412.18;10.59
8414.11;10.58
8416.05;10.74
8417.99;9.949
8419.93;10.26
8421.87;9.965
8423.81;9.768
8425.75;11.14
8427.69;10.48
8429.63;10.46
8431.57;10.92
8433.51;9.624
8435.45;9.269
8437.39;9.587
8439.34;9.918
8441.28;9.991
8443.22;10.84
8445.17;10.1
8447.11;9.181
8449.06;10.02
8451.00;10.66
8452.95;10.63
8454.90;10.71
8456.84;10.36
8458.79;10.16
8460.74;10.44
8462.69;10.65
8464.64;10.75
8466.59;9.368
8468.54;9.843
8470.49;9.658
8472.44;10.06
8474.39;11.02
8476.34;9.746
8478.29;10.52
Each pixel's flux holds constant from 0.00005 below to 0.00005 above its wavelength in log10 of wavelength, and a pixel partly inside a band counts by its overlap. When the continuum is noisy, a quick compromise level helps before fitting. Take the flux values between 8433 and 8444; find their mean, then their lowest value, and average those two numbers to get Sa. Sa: 9.6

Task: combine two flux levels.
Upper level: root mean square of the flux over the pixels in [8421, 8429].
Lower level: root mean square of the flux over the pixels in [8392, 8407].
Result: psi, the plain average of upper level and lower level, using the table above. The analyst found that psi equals 10.3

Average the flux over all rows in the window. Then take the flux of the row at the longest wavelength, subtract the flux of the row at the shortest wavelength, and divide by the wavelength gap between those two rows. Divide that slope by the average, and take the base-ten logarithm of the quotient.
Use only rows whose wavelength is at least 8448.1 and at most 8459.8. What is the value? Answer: -2.86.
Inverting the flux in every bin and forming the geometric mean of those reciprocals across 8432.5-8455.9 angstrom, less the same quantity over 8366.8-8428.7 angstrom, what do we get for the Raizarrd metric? 0.003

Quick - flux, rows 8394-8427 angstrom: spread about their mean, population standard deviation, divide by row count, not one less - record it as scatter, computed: 0.79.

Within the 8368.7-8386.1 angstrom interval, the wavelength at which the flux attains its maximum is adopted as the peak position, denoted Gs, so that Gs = 8375.45 angstrom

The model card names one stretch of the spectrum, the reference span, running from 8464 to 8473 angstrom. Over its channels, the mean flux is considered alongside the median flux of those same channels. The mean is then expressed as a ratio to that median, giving 1.01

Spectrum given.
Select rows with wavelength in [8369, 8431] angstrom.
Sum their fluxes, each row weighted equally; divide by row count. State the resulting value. 10.3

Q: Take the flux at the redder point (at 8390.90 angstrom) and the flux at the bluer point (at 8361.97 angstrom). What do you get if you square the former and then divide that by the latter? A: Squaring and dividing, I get 11.3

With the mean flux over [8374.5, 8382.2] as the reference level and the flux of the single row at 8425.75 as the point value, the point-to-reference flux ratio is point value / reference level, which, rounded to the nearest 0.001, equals 1.047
